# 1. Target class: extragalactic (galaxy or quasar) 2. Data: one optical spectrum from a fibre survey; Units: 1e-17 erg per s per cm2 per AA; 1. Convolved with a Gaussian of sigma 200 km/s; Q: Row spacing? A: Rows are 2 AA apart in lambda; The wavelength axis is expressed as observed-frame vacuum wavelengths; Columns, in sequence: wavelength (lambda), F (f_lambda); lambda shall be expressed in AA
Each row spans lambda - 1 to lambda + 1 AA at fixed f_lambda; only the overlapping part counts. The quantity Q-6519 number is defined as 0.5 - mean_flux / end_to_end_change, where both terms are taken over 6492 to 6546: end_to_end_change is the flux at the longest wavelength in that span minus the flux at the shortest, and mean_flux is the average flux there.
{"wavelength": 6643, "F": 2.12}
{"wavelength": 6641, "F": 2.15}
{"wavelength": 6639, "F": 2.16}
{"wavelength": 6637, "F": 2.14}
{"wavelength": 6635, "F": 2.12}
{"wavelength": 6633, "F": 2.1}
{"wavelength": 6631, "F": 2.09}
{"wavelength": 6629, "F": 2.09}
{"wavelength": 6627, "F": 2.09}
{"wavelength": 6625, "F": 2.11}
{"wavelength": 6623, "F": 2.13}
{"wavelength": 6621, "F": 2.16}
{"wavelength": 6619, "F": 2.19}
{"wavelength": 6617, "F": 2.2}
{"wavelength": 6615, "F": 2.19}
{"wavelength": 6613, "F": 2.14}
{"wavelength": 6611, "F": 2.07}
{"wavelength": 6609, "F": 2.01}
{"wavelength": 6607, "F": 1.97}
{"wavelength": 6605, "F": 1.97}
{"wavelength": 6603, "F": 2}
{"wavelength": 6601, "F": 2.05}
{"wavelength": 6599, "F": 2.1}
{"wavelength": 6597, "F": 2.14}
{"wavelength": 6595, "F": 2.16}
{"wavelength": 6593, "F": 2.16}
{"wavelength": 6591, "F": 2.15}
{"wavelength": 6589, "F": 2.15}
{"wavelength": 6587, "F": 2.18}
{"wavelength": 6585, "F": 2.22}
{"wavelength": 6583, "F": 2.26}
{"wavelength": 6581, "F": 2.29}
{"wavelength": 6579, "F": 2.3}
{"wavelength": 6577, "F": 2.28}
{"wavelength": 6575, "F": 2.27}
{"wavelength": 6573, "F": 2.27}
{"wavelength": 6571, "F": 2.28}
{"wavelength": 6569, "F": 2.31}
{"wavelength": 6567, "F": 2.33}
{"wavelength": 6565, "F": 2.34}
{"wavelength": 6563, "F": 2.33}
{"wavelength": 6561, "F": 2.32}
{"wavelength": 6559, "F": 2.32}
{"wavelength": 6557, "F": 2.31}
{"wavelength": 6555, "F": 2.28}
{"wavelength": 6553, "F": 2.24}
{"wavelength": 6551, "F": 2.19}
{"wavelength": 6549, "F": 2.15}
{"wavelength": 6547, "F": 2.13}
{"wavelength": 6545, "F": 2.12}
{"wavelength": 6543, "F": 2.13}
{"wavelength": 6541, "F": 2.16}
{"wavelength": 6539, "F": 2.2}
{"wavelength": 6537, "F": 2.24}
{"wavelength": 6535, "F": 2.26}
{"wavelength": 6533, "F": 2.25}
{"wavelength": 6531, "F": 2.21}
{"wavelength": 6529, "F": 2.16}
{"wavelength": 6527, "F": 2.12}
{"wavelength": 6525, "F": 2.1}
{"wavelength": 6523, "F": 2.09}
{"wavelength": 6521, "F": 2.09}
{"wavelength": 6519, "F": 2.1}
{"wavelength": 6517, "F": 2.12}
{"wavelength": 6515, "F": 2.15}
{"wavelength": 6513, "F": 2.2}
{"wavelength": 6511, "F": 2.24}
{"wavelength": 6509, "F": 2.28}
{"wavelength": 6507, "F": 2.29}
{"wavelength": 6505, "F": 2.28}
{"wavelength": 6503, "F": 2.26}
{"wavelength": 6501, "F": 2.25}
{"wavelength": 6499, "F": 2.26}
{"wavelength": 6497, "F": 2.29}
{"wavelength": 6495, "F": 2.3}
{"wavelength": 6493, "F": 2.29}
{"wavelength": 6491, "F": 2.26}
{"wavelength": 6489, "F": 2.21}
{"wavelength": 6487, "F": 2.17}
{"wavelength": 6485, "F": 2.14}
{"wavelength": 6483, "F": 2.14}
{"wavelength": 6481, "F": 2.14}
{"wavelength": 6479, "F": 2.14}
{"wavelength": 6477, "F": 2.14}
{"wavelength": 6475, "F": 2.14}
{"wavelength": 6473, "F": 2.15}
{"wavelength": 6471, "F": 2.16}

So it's 13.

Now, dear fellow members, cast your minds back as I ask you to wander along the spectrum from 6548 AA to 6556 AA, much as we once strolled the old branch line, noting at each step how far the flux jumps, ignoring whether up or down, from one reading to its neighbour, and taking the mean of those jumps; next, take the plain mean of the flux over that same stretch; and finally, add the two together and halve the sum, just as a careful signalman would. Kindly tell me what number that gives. 1.13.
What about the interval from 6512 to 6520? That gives 1.09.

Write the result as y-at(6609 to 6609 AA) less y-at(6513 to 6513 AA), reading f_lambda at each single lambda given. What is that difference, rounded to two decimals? -0.19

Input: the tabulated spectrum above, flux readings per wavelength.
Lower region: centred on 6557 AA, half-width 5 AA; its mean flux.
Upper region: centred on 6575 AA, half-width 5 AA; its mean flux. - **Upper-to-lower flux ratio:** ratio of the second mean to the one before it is 0.99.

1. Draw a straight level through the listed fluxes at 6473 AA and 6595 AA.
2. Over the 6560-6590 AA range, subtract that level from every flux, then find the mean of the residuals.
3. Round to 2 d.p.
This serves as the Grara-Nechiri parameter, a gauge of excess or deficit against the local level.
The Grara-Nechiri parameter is 0.12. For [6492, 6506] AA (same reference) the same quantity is 0.12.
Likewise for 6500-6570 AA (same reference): 0.06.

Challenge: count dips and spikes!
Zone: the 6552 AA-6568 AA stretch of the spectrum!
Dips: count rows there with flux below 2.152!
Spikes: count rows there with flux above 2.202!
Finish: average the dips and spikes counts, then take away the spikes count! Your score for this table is -4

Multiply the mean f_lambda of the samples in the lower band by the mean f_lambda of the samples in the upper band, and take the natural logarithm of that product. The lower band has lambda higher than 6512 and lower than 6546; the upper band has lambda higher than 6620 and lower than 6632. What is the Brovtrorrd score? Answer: 1.52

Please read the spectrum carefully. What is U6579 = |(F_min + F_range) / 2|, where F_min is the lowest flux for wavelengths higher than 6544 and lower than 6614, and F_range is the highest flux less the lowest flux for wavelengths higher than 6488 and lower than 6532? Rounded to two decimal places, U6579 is 1.09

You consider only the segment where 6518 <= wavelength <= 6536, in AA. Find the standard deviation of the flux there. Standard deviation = 0.07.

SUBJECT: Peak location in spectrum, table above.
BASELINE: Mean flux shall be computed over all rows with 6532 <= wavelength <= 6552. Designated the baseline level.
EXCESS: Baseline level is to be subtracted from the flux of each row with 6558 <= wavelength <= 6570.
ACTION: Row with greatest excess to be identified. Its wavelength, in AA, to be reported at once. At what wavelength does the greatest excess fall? 6565 AA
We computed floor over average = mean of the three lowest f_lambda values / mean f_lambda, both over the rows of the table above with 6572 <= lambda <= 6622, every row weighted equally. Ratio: 0.919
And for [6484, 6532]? 0.950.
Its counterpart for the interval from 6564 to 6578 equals 0.990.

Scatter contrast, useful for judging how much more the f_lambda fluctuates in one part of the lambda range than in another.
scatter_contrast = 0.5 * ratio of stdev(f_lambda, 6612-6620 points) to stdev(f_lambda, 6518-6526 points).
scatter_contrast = 2.3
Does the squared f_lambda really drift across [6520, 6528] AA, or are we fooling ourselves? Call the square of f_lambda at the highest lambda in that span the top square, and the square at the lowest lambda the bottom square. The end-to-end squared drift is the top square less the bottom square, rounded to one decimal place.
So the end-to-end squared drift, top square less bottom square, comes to 0.1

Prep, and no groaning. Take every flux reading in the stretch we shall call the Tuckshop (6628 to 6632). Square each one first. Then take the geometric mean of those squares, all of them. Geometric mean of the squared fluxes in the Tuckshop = 4.37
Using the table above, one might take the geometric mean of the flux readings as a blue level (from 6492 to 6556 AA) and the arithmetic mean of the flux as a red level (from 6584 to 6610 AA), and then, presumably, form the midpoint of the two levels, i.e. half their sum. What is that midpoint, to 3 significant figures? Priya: 2.15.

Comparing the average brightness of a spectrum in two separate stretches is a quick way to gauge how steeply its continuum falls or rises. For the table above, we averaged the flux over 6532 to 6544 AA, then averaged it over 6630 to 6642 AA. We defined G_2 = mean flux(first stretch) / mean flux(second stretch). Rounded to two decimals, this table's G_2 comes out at 1.04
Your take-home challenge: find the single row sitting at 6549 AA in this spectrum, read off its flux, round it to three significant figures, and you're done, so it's 2.15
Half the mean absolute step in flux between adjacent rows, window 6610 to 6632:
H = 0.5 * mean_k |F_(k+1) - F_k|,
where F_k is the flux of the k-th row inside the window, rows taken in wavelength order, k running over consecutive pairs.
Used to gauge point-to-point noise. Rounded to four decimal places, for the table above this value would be 0.0120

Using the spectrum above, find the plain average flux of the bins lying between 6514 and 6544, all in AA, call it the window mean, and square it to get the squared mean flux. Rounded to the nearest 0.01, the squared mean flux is 4.66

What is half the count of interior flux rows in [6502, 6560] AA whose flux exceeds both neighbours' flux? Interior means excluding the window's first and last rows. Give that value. 1.0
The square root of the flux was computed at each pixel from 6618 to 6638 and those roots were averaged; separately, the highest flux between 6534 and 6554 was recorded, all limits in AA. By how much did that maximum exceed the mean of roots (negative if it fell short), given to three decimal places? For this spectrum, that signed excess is 0.803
